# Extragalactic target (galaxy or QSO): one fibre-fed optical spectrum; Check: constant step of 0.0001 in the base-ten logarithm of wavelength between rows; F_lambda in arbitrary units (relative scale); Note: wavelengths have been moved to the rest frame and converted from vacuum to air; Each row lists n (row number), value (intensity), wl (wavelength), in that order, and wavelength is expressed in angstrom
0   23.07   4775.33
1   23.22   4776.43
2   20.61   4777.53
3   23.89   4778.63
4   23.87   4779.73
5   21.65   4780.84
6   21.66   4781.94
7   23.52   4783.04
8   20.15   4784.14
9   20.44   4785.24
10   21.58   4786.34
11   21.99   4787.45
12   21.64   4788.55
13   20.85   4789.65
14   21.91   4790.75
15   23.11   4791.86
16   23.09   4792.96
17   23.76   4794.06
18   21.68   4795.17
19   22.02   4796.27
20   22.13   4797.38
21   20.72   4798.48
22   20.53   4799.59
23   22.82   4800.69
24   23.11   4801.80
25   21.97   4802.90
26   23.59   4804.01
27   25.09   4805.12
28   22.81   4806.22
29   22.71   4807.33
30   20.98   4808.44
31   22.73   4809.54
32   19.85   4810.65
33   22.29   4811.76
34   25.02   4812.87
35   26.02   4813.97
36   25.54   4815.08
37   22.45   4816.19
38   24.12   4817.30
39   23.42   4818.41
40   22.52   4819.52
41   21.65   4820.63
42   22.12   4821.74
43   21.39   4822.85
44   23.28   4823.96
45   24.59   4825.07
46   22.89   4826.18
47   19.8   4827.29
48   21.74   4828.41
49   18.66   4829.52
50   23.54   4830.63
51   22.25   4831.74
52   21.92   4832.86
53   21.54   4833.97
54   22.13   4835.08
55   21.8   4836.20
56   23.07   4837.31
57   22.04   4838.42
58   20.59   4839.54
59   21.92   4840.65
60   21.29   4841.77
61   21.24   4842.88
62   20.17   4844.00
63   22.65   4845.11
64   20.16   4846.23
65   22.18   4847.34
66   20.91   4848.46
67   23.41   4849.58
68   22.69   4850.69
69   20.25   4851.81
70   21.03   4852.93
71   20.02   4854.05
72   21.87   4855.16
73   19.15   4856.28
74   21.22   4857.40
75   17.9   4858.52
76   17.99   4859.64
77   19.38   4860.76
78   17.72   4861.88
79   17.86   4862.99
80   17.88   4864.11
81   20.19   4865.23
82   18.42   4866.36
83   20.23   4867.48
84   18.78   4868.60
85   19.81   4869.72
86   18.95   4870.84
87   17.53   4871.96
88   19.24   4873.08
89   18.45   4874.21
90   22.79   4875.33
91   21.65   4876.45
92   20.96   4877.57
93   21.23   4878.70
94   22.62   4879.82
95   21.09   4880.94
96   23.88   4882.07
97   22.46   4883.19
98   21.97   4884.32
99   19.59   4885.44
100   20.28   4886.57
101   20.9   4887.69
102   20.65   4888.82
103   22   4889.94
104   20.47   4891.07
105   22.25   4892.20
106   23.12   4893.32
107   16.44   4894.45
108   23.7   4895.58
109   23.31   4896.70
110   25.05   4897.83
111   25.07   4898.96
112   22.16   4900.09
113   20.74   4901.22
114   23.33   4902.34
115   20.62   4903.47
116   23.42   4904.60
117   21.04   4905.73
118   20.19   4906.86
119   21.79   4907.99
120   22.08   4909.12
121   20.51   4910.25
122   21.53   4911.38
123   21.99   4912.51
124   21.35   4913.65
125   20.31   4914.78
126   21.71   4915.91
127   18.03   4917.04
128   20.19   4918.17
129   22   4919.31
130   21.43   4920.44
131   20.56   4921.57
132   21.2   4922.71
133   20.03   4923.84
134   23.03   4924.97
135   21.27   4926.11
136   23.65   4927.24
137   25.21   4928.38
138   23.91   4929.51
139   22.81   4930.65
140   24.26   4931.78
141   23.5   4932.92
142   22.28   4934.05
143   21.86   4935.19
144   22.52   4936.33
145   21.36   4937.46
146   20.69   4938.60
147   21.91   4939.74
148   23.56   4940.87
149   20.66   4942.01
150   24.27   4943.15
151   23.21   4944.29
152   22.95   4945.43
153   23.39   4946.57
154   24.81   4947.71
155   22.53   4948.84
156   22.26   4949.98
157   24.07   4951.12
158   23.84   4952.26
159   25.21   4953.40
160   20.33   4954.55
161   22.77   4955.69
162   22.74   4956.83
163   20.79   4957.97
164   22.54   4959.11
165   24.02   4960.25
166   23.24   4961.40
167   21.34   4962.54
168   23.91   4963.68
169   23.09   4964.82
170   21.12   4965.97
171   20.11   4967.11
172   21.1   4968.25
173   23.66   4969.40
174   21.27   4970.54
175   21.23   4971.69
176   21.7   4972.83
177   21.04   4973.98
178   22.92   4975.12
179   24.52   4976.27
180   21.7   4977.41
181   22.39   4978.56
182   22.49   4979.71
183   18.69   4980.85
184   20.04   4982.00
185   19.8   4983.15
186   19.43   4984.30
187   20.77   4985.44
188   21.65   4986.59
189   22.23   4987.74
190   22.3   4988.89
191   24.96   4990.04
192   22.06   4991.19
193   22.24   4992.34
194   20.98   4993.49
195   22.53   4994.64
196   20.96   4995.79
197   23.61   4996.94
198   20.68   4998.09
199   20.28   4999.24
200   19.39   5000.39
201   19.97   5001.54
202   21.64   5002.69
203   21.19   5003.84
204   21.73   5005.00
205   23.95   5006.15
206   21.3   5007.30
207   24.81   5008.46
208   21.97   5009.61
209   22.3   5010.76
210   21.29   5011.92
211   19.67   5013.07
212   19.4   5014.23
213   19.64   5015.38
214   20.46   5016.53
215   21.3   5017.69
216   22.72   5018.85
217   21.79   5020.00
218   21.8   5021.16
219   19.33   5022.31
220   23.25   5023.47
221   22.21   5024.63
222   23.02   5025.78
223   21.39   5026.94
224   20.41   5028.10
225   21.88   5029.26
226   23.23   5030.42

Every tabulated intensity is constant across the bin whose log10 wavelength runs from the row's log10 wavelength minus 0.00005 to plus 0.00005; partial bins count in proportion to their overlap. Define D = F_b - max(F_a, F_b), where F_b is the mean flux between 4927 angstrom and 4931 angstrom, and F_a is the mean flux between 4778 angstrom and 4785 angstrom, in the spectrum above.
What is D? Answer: 0.00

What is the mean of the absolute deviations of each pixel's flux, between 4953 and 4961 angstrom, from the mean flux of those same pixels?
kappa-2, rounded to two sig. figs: 1.2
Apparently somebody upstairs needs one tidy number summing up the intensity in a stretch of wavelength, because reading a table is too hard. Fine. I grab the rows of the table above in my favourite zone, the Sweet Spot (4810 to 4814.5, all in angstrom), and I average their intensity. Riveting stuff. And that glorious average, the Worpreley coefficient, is 23.3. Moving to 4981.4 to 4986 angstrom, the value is 20.0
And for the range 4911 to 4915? 21.3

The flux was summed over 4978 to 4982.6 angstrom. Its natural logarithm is 4.43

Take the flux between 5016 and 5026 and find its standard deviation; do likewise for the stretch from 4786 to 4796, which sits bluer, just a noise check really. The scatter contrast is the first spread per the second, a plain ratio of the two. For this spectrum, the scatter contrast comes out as 1.35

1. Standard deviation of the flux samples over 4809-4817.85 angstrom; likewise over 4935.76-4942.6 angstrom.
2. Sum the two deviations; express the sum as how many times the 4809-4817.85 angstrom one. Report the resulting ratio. 1.5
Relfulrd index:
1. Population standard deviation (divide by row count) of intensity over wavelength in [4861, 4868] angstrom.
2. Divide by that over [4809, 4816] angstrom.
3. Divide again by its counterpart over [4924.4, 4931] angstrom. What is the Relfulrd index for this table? 0.42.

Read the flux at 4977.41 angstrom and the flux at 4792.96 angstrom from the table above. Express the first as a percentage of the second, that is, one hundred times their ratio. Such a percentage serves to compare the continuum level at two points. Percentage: 94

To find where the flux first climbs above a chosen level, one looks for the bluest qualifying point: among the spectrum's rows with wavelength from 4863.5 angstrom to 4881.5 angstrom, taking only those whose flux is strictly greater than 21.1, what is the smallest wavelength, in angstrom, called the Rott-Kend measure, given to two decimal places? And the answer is 4875.33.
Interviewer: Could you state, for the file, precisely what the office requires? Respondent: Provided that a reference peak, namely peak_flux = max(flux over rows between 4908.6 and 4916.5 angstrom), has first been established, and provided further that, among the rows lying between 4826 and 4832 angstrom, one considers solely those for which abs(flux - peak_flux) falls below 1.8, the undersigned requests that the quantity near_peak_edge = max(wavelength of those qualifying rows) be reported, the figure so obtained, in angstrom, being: 4831.74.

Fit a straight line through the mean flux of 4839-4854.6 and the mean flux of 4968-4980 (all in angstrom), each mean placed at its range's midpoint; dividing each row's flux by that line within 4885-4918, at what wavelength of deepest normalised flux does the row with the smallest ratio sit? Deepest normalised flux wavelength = 4894.45 angstrom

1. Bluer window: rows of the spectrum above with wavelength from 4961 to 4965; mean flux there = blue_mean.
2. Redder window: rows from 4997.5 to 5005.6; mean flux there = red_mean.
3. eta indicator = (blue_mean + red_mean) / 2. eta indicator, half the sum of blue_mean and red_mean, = 21.8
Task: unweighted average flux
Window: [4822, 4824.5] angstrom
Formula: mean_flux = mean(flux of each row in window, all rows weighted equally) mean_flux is 22.3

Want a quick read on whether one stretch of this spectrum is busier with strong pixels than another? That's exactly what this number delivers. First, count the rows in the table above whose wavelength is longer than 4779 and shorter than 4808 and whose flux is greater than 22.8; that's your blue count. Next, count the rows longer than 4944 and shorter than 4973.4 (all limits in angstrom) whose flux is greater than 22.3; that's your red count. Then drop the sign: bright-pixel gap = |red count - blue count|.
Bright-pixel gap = 6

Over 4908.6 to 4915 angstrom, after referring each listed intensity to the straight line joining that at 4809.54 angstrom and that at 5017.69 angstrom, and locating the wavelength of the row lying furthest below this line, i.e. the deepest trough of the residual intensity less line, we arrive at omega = 4914.78 angstrom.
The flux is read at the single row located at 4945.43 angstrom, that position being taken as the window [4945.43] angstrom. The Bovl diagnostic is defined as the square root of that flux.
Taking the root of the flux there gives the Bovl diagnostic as 4.79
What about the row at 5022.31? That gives 4.40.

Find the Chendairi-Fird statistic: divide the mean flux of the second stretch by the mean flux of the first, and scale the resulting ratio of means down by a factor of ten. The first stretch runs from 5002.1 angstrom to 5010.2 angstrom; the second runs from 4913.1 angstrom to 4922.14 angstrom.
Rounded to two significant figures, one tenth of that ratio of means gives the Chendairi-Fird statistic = 0.093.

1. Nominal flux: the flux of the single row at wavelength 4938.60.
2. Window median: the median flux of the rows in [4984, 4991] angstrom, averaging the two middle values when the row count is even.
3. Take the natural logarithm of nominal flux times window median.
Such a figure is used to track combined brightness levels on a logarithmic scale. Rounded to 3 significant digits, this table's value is 6.12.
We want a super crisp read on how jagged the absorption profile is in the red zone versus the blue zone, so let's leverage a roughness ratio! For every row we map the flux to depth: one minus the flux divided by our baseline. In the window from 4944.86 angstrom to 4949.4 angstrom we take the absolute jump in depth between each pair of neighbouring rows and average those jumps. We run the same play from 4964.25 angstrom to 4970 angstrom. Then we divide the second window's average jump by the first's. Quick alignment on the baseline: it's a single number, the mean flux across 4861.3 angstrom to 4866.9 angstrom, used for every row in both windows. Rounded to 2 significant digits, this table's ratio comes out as 1.2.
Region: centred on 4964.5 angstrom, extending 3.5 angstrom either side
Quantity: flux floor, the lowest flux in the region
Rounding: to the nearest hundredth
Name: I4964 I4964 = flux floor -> 20.11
